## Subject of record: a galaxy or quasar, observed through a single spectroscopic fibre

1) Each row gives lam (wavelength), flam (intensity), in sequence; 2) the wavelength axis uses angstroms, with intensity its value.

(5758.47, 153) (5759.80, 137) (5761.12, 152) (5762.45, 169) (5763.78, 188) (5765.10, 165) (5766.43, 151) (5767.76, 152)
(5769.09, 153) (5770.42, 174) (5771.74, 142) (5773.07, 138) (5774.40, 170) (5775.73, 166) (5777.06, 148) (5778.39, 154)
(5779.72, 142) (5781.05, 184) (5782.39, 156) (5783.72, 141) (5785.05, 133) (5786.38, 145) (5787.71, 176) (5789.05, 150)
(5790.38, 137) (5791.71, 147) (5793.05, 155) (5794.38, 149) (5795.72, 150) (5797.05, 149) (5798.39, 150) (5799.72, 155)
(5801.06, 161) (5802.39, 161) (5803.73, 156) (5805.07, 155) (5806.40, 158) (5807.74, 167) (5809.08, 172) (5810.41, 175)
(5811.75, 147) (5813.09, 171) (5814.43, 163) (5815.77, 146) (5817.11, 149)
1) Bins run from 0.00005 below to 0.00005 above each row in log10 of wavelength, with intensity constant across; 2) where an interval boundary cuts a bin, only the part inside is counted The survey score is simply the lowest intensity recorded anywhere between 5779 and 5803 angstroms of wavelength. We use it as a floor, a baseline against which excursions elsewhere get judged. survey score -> 133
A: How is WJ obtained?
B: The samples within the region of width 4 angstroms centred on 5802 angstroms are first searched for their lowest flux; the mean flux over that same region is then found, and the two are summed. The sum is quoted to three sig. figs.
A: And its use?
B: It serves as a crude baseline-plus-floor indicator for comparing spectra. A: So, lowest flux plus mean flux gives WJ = 315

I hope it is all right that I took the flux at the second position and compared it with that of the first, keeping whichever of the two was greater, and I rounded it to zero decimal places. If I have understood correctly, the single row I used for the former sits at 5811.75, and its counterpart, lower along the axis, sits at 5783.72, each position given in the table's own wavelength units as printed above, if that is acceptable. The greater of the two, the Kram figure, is 147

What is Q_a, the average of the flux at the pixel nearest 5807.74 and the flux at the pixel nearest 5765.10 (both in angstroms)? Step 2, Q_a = 166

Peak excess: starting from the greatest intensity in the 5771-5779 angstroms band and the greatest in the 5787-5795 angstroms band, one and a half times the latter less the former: 94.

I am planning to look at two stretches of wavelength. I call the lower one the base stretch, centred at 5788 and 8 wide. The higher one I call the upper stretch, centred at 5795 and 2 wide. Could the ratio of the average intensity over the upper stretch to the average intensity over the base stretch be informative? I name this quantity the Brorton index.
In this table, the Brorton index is 1.01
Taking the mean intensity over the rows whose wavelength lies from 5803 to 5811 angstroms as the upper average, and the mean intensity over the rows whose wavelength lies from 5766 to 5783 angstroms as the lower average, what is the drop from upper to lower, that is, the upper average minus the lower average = 8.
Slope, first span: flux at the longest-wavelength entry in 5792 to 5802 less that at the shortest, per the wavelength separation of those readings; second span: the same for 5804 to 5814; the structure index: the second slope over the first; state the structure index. 2.7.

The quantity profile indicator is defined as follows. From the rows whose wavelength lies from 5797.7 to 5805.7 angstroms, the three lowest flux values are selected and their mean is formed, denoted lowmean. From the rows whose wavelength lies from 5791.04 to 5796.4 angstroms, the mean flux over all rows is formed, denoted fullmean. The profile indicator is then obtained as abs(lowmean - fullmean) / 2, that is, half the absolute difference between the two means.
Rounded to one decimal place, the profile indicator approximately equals 1.5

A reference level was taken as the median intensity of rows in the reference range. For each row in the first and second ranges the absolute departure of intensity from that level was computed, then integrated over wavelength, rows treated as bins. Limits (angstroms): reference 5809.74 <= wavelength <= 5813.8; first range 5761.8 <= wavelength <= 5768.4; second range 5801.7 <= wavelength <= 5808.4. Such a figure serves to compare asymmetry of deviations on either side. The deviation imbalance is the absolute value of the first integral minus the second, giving 7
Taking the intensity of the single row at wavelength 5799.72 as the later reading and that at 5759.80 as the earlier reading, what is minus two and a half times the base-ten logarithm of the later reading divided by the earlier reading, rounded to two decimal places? -0.13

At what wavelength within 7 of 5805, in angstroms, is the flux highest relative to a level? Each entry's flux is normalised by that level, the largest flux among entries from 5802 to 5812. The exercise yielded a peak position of 5810.41 angstroms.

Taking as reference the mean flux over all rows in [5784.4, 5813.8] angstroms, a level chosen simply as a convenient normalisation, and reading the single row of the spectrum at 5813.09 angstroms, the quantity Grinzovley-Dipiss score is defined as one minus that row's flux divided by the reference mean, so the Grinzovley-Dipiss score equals -0.10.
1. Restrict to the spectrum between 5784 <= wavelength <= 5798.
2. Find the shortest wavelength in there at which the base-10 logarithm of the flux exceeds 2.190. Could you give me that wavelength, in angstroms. 5787.71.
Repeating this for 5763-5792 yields 5763.78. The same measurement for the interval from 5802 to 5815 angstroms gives 5802.39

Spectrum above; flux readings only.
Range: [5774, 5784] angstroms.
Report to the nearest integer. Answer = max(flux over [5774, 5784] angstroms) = 184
